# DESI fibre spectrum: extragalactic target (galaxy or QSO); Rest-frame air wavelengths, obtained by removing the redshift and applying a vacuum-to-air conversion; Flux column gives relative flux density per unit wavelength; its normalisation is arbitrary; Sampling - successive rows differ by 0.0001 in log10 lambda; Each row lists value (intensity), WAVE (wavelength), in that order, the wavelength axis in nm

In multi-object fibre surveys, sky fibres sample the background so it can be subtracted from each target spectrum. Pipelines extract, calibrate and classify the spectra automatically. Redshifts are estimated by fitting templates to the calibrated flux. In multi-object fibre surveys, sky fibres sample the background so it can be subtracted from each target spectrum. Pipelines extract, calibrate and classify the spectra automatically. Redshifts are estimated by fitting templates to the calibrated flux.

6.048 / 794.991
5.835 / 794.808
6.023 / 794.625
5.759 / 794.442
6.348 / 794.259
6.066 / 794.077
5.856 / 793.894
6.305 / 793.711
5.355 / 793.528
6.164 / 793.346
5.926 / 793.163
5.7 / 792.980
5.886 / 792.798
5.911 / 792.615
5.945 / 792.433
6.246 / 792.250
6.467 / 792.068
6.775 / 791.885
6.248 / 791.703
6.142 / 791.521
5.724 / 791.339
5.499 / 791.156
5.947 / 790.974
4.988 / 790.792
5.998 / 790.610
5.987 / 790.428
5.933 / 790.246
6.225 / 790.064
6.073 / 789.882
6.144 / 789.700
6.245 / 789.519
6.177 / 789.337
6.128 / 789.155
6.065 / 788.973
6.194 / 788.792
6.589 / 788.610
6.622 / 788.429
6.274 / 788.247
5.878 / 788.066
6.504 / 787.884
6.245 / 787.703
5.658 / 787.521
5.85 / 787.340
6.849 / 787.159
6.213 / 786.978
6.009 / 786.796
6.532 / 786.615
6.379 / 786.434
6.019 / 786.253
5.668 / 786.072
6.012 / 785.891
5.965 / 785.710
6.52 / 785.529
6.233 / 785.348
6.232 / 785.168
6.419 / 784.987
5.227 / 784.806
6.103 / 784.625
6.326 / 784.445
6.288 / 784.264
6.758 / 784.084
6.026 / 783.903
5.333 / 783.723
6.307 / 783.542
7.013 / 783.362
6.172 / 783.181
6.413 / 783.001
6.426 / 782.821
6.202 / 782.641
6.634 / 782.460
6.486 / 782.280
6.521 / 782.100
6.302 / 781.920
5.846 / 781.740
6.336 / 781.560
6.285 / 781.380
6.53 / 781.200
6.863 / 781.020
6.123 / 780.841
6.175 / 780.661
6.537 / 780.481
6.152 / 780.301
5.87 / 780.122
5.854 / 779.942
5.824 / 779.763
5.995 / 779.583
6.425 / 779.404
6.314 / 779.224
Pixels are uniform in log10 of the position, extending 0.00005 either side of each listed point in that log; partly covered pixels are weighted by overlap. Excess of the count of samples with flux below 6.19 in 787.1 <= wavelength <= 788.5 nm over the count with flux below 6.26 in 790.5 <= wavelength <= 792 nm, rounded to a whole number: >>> -4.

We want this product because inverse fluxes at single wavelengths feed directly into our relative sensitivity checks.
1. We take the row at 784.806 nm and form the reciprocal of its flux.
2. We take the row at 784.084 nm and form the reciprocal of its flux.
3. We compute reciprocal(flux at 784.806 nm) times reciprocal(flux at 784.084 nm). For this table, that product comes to 0.0283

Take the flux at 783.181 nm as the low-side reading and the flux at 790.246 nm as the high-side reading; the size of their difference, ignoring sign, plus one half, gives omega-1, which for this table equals 0.74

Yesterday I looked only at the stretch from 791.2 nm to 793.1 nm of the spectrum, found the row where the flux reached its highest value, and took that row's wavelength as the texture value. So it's 791.885 nm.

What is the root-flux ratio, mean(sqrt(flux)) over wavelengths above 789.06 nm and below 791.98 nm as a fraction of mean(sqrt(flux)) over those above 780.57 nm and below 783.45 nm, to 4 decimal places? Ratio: 0.9695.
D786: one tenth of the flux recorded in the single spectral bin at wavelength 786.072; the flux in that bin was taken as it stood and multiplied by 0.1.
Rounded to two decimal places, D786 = 0.57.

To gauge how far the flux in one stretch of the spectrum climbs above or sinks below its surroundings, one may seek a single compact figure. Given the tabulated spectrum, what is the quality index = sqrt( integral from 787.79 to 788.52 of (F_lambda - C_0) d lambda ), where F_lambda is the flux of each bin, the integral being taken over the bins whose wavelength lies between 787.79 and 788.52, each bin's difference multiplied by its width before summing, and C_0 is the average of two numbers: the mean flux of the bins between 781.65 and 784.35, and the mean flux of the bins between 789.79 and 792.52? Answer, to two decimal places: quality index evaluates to 0.34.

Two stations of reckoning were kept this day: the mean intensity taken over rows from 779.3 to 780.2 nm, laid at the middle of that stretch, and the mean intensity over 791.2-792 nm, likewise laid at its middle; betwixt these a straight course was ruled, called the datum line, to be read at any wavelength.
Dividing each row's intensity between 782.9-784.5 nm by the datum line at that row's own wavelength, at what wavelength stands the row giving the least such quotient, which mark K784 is 783.723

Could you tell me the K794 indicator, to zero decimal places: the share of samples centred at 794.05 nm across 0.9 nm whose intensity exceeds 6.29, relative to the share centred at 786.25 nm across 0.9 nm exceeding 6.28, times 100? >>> 100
